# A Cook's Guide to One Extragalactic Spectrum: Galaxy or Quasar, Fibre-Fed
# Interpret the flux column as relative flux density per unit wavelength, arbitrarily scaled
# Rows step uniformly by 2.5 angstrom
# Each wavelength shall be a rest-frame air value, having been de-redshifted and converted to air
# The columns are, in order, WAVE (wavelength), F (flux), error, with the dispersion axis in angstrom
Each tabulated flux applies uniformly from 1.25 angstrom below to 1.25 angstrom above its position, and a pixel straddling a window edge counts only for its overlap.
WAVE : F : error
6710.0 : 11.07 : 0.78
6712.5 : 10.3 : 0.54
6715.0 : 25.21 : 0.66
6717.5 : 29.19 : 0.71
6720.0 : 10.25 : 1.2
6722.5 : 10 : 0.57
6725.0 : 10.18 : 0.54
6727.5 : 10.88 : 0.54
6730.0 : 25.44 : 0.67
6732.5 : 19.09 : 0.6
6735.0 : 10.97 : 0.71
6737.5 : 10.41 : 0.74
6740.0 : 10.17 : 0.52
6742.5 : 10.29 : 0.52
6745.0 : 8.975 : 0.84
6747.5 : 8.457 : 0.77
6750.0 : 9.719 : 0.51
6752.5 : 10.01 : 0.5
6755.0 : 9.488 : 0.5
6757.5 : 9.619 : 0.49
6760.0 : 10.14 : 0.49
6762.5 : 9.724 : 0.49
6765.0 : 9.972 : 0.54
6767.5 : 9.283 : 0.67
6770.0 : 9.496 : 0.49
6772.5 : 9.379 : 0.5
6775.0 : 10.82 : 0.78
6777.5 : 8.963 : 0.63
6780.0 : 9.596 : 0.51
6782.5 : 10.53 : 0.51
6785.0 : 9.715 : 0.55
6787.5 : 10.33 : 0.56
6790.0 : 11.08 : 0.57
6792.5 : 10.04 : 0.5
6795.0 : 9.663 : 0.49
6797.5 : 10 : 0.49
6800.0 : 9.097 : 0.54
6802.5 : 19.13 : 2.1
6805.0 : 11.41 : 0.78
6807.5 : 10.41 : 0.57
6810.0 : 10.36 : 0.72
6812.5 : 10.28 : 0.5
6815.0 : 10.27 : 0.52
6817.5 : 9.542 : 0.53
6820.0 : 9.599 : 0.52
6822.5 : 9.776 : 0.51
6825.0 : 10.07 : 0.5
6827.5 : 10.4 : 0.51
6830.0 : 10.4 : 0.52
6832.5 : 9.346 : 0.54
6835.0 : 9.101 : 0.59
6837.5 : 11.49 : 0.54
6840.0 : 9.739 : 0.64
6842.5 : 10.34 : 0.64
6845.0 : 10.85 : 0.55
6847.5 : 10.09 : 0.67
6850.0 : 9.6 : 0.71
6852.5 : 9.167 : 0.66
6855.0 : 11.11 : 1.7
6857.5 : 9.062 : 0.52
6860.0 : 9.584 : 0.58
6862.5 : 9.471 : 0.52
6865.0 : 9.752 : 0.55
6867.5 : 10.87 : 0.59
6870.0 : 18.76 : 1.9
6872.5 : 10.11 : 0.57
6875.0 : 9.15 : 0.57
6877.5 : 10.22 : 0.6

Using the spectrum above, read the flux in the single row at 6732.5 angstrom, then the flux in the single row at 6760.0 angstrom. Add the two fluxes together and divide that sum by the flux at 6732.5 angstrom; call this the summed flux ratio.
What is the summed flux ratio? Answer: 1.53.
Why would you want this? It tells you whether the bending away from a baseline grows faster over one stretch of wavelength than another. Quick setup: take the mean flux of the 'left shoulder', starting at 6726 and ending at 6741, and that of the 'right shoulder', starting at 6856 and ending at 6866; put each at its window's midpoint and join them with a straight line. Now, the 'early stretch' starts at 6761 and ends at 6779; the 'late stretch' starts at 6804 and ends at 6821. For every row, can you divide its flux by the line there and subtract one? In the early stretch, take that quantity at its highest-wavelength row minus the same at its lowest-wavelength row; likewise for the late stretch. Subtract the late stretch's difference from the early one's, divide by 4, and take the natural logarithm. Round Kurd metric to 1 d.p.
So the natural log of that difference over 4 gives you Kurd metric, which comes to -3.8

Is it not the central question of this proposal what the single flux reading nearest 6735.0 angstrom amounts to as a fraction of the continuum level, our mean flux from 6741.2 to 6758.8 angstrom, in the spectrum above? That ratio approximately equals 1.15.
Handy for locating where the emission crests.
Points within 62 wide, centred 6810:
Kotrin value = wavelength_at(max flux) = 6802.5 angstrom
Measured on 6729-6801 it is 6730.0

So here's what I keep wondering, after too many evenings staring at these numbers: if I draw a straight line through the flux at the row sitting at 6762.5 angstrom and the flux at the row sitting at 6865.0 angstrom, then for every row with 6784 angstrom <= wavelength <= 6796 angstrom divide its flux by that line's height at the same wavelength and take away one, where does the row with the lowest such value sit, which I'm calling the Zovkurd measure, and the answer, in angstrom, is 6795.0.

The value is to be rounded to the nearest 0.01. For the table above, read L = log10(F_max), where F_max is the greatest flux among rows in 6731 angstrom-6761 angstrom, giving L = 1.28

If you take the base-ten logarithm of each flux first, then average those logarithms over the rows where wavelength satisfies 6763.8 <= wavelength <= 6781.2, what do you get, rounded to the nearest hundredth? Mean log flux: 0.98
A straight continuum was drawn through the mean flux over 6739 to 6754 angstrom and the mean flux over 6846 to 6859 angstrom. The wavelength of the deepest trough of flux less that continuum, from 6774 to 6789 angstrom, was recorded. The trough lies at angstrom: 6777.5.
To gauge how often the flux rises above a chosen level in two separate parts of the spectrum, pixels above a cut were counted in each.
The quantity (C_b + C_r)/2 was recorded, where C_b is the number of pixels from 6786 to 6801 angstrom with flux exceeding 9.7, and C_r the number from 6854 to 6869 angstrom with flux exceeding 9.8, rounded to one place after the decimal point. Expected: 3.0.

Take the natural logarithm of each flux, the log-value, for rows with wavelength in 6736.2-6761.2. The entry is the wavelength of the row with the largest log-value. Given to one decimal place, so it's 6737.5 angstrom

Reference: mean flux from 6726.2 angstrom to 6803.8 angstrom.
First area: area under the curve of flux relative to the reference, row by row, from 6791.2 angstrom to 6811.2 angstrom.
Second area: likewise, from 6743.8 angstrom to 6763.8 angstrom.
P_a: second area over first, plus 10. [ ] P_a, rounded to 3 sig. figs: 10.8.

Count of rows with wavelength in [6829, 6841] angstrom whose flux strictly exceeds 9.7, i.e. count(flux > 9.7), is 3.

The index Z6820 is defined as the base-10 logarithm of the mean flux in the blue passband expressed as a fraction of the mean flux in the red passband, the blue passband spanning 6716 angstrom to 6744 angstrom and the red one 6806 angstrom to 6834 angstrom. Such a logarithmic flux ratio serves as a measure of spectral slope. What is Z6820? 0.15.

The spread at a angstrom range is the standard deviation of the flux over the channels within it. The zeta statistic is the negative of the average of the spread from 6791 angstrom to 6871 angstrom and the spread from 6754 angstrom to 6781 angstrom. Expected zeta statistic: -1.4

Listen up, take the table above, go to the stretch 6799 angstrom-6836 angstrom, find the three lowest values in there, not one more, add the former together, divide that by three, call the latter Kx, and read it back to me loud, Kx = 9.18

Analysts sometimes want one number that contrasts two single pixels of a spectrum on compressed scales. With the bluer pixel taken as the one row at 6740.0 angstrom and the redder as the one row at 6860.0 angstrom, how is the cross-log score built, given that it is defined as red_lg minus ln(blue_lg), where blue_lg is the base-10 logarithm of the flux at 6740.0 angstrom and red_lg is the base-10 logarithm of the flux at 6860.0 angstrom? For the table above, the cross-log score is 0.974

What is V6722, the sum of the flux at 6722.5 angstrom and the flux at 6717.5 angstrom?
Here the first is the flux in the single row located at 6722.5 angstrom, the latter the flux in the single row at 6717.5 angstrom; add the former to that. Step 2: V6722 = 39.2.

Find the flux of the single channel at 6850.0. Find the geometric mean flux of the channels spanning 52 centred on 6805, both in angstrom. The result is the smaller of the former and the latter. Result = 9.6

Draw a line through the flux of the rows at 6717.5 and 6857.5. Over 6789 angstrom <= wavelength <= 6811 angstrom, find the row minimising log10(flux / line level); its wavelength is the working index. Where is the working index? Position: 6800.0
